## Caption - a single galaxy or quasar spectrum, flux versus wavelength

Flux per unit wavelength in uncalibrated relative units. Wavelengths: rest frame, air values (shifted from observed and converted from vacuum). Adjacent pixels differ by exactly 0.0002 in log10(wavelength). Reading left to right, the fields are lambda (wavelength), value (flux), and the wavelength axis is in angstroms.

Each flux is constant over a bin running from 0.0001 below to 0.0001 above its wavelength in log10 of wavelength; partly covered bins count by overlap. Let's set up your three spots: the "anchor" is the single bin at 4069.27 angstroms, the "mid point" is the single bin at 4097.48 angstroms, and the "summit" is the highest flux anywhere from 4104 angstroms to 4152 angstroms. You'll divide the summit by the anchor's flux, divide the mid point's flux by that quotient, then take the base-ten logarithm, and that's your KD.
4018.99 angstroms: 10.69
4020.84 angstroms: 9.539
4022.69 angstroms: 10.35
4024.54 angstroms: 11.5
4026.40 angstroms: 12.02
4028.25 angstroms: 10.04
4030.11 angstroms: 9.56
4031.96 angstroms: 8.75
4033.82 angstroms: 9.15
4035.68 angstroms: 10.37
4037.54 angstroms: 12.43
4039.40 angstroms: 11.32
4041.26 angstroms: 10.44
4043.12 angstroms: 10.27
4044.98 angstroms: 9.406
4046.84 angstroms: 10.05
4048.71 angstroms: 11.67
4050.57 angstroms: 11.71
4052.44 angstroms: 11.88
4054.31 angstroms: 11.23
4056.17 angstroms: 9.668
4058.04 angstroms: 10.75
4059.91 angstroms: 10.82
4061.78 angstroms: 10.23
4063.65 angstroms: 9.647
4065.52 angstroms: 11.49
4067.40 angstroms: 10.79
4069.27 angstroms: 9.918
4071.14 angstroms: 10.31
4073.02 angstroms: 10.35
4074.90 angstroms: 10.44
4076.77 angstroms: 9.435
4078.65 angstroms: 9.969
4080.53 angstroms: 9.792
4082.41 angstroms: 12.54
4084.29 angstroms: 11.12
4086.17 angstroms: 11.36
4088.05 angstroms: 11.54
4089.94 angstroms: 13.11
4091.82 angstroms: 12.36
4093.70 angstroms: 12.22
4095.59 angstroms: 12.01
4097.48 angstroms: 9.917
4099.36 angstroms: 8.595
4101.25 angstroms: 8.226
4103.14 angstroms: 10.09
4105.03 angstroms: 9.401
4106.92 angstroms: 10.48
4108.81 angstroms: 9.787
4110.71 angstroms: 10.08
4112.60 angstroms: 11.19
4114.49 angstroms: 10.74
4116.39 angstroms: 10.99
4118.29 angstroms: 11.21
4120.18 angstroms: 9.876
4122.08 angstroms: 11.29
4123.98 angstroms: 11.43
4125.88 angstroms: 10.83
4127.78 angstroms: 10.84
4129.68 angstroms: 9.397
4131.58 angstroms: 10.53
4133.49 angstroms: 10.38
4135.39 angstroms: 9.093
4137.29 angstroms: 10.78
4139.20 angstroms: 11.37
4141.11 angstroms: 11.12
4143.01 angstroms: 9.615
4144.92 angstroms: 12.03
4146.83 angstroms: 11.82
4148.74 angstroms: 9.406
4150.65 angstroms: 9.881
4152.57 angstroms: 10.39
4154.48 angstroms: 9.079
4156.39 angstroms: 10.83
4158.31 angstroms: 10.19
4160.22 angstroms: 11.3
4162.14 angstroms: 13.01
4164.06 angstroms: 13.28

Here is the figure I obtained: 0.91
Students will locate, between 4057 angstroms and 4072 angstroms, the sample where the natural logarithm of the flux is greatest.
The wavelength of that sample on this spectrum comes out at 4065.52 angstroms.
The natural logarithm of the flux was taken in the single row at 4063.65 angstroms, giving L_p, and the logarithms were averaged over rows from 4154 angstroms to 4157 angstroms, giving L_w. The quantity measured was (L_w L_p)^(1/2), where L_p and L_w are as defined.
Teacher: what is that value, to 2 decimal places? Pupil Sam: 2.28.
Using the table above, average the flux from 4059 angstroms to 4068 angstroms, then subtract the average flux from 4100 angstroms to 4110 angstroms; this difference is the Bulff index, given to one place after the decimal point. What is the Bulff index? 1.0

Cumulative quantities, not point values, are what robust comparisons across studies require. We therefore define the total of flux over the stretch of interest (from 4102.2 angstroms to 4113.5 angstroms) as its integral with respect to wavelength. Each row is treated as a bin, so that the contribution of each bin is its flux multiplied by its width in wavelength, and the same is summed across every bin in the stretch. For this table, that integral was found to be 115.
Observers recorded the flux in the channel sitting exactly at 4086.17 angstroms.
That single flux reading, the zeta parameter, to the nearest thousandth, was 11.360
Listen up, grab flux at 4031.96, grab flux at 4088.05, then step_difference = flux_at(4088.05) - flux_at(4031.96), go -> 2.8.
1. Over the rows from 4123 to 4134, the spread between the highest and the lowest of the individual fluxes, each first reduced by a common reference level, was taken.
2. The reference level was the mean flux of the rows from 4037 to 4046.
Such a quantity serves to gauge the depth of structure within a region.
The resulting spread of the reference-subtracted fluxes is 2.0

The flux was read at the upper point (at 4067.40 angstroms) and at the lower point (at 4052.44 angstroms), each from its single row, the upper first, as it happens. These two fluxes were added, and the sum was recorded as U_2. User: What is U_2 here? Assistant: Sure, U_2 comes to 22.7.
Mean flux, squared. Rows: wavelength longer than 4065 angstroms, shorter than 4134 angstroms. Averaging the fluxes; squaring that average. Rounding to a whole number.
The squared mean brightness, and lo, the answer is 113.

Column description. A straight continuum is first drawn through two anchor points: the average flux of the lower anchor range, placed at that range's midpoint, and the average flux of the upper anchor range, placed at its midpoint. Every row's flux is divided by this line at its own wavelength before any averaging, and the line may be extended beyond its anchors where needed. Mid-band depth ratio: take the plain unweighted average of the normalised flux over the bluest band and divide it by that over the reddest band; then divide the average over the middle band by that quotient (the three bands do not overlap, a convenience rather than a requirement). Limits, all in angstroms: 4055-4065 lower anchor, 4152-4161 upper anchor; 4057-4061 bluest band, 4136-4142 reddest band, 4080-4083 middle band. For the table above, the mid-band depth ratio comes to 1.11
